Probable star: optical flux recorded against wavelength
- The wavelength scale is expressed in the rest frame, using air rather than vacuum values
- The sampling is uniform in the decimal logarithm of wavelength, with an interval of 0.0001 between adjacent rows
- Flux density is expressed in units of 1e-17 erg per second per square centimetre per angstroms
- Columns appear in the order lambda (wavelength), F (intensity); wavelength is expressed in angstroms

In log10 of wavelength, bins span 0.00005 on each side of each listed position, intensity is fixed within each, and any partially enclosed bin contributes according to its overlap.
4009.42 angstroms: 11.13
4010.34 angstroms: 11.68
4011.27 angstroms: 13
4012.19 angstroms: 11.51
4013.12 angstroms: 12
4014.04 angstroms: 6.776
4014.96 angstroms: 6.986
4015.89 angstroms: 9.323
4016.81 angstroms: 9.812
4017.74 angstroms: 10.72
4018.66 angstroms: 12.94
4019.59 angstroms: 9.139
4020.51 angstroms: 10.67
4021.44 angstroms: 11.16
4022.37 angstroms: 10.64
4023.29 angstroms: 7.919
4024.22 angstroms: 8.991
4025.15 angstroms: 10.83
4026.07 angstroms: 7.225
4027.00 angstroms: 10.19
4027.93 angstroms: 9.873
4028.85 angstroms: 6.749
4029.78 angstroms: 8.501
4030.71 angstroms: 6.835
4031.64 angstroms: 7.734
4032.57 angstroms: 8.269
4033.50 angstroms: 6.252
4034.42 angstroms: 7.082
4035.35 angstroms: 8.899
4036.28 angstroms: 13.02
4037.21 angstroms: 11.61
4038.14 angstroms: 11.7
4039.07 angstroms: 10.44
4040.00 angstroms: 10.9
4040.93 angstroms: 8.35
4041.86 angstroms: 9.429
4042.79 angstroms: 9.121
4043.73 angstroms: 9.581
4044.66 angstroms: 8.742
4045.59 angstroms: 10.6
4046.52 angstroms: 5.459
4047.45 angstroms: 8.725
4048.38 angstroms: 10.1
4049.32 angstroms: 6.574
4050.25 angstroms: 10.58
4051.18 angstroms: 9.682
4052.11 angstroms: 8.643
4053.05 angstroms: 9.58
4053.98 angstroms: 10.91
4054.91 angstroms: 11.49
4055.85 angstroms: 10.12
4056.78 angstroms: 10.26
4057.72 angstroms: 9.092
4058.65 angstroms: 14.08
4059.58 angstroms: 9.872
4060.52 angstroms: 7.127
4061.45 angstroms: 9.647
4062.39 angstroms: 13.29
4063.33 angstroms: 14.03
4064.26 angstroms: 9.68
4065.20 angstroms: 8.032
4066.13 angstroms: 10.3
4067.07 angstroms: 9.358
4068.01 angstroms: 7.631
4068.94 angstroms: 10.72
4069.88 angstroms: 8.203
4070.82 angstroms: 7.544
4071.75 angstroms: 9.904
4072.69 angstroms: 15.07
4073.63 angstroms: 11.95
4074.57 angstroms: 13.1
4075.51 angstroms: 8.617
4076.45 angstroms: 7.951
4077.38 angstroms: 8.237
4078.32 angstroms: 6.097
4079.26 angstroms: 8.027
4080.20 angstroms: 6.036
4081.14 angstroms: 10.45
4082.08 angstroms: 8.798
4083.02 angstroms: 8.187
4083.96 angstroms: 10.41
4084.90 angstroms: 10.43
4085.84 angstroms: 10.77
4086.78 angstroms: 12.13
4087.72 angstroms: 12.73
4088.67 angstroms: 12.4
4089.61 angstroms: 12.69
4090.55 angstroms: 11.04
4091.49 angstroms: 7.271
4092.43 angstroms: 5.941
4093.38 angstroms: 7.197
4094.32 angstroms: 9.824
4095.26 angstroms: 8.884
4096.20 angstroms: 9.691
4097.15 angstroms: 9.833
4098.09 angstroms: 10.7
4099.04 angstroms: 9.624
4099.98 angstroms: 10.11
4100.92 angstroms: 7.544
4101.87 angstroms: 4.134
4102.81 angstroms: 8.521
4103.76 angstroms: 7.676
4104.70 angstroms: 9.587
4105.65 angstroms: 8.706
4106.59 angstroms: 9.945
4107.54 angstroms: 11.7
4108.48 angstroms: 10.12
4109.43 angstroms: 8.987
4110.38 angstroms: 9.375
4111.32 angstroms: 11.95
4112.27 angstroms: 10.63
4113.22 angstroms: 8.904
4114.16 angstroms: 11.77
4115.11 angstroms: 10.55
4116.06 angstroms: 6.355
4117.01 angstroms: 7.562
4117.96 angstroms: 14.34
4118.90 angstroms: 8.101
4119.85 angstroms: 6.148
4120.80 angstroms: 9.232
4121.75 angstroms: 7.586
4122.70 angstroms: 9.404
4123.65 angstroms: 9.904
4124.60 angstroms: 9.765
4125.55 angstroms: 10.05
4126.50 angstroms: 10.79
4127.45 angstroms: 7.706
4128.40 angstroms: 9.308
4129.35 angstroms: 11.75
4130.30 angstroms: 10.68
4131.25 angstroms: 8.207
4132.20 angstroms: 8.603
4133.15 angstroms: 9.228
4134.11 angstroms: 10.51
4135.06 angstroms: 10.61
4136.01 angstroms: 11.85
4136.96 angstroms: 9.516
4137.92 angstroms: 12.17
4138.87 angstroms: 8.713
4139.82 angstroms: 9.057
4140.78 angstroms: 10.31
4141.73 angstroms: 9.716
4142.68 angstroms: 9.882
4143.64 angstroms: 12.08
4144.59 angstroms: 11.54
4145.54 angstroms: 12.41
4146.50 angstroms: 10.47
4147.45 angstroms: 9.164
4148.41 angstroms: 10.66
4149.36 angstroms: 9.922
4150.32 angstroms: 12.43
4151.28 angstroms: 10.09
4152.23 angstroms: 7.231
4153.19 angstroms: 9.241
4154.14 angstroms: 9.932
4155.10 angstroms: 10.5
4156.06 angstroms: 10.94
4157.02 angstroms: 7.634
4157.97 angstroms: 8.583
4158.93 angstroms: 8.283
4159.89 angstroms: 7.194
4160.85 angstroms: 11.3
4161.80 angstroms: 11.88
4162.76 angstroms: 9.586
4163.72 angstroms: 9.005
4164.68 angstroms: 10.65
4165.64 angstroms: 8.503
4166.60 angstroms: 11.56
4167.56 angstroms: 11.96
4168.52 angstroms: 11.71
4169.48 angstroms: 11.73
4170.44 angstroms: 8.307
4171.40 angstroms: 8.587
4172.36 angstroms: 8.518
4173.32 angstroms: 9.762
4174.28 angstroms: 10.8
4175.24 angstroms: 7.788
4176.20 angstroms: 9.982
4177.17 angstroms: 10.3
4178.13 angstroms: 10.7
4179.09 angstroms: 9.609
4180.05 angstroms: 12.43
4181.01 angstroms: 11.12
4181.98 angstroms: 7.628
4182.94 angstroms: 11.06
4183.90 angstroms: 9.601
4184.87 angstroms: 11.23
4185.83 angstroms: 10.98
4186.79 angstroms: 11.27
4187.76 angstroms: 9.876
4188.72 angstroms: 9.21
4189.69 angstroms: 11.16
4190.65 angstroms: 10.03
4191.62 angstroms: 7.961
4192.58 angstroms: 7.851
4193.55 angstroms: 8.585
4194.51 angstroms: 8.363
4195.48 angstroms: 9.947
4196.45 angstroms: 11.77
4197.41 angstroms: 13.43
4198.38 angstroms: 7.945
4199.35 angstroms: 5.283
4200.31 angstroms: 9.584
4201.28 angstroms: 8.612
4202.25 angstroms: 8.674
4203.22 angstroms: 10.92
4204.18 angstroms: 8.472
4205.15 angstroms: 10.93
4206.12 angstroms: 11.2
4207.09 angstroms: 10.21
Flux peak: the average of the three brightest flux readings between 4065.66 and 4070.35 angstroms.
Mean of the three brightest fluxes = 10.1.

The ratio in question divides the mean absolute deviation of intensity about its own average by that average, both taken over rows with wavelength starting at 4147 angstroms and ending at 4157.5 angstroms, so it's 0.110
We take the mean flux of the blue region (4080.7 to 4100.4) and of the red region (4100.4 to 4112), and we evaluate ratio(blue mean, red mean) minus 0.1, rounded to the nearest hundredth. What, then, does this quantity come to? 1.00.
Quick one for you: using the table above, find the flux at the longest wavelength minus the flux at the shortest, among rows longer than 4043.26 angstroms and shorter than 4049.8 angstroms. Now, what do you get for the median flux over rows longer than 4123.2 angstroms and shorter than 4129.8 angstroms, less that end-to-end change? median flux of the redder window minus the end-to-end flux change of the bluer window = 12.9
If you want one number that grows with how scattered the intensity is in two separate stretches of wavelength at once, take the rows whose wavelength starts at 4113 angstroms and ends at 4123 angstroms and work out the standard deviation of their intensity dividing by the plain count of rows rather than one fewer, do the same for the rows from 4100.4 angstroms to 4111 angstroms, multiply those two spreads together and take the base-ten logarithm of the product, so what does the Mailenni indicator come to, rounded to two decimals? 0.63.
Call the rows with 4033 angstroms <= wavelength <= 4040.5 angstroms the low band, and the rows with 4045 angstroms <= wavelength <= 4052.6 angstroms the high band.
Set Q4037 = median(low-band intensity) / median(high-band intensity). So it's 1.16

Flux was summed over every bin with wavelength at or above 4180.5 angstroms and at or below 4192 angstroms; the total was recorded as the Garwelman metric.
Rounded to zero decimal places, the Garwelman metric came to 121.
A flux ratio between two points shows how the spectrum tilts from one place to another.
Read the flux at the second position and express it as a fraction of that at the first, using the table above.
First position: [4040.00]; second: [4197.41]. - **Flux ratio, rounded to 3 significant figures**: 1.23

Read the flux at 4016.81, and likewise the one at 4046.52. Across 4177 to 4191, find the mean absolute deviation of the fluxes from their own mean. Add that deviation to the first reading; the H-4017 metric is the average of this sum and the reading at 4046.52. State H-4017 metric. 8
